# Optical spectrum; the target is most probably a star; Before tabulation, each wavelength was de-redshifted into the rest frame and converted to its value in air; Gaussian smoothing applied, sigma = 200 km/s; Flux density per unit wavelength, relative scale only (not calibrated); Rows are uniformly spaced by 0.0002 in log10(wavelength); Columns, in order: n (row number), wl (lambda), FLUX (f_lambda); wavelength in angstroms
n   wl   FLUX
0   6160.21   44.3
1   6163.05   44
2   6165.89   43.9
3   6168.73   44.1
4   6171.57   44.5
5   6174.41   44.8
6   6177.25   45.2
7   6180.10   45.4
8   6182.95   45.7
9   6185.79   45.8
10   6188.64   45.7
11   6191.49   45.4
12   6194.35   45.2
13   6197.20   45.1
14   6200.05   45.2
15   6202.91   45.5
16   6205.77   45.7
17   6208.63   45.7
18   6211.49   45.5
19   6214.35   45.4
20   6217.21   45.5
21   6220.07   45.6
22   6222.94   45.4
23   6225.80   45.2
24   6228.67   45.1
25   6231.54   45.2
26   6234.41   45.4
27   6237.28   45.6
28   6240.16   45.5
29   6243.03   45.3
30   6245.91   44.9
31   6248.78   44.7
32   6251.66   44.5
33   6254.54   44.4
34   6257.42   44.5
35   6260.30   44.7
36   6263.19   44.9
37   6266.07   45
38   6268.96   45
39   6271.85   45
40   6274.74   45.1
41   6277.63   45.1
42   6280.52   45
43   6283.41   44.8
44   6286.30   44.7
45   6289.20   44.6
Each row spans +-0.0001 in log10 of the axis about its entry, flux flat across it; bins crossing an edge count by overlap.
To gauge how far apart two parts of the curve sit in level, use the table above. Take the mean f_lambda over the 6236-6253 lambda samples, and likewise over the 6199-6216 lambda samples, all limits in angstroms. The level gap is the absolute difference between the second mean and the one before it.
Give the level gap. 0.4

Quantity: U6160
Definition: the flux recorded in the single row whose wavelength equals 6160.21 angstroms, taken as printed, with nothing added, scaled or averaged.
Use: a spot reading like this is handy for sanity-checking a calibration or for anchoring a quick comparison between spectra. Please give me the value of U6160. 44.3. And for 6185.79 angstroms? 45.8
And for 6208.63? 45.7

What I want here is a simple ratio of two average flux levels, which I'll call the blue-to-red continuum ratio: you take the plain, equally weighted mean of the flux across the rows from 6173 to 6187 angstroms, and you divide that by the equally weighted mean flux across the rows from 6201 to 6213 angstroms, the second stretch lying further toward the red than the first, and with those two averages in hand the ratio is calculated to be 1.00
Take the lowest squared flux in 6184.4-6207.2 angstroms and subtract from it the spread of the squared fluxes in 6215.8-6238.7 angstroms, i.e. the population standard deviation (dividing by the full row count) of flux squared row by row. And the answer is 2018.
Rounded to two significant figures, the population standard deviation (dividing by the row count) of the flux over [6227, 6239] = 0.19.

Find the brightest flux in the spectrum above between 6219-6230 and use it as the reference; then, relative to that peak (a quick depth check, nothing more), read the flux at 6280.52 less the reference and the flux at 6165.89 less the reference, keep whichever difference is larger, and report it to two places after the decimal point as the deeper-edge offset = -0.60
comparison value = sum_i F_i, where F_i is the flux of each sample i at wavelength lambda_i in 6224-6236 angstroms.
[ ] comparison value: 181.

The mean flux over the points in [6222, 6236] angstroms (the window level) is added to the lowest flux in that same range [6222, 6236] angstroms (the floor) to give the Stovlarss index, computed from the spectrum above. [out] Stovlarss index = 90.4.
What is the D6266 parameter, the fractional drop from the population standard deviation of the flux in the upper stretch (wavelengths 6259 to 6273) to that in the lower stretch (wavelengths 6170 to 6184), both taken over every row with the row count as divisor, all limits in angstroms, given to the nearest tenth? -2.7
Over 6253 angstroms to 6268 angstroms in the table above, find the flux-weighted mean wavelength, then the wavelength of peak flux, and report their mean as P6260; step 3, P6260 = 6263.2 angstroms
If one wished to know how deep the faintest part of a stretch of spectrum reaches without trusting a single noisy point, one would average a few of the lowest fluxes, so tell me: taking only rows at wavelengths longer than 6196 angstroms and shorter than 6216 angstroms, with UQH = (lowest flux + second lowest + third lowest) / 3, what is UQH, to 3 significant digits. 45.2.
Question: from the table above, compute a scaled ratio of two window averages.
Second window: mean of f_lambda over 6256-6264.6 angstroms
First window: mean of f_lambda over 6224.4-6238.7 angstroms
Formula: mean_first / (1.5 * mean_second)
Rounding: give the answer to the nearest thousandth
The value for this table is 0.676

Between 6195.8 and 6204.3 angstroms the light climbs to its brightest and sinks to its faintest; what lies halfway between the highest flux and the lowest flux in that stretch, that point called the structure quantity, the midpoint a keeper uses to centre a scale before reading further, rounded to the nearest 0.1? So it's 45.3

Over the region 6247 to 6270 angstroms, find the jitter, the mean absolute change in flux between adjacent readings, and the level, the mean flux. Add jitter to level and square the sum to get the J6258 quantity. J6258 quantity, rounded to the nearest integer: 2011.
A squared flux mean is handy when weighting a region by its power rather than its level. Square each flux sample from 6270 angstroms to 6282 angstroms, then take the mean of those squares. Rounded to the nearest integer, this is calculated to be 2030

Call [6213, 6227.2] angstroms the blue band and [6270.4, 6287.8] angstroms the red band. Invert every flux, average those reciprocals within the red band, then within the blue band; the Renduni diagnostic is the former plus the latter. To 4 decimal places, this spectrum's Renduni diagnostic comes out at 0.0443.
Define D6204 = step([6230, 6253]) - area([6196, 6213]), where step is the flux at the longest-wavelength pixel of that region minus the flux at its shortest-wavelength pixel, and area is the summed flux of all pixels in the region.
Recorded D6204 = -273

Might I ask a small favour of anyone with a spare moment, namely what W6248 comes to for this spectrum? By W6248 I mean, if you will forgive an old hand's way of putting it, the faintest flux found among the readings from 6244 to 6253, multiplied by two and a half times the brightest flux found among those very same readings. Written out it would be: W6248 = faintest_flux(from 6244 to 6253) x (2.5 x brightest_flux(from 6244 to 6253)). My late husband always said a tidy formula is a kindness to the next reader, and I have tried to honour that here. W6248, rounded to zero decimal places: 4995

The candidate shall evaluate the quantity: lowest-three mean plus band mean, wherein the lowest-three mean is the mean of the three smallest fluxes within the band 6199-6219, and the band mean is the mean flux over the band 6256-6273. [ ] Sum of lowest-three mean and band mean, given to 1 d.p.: 90.2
